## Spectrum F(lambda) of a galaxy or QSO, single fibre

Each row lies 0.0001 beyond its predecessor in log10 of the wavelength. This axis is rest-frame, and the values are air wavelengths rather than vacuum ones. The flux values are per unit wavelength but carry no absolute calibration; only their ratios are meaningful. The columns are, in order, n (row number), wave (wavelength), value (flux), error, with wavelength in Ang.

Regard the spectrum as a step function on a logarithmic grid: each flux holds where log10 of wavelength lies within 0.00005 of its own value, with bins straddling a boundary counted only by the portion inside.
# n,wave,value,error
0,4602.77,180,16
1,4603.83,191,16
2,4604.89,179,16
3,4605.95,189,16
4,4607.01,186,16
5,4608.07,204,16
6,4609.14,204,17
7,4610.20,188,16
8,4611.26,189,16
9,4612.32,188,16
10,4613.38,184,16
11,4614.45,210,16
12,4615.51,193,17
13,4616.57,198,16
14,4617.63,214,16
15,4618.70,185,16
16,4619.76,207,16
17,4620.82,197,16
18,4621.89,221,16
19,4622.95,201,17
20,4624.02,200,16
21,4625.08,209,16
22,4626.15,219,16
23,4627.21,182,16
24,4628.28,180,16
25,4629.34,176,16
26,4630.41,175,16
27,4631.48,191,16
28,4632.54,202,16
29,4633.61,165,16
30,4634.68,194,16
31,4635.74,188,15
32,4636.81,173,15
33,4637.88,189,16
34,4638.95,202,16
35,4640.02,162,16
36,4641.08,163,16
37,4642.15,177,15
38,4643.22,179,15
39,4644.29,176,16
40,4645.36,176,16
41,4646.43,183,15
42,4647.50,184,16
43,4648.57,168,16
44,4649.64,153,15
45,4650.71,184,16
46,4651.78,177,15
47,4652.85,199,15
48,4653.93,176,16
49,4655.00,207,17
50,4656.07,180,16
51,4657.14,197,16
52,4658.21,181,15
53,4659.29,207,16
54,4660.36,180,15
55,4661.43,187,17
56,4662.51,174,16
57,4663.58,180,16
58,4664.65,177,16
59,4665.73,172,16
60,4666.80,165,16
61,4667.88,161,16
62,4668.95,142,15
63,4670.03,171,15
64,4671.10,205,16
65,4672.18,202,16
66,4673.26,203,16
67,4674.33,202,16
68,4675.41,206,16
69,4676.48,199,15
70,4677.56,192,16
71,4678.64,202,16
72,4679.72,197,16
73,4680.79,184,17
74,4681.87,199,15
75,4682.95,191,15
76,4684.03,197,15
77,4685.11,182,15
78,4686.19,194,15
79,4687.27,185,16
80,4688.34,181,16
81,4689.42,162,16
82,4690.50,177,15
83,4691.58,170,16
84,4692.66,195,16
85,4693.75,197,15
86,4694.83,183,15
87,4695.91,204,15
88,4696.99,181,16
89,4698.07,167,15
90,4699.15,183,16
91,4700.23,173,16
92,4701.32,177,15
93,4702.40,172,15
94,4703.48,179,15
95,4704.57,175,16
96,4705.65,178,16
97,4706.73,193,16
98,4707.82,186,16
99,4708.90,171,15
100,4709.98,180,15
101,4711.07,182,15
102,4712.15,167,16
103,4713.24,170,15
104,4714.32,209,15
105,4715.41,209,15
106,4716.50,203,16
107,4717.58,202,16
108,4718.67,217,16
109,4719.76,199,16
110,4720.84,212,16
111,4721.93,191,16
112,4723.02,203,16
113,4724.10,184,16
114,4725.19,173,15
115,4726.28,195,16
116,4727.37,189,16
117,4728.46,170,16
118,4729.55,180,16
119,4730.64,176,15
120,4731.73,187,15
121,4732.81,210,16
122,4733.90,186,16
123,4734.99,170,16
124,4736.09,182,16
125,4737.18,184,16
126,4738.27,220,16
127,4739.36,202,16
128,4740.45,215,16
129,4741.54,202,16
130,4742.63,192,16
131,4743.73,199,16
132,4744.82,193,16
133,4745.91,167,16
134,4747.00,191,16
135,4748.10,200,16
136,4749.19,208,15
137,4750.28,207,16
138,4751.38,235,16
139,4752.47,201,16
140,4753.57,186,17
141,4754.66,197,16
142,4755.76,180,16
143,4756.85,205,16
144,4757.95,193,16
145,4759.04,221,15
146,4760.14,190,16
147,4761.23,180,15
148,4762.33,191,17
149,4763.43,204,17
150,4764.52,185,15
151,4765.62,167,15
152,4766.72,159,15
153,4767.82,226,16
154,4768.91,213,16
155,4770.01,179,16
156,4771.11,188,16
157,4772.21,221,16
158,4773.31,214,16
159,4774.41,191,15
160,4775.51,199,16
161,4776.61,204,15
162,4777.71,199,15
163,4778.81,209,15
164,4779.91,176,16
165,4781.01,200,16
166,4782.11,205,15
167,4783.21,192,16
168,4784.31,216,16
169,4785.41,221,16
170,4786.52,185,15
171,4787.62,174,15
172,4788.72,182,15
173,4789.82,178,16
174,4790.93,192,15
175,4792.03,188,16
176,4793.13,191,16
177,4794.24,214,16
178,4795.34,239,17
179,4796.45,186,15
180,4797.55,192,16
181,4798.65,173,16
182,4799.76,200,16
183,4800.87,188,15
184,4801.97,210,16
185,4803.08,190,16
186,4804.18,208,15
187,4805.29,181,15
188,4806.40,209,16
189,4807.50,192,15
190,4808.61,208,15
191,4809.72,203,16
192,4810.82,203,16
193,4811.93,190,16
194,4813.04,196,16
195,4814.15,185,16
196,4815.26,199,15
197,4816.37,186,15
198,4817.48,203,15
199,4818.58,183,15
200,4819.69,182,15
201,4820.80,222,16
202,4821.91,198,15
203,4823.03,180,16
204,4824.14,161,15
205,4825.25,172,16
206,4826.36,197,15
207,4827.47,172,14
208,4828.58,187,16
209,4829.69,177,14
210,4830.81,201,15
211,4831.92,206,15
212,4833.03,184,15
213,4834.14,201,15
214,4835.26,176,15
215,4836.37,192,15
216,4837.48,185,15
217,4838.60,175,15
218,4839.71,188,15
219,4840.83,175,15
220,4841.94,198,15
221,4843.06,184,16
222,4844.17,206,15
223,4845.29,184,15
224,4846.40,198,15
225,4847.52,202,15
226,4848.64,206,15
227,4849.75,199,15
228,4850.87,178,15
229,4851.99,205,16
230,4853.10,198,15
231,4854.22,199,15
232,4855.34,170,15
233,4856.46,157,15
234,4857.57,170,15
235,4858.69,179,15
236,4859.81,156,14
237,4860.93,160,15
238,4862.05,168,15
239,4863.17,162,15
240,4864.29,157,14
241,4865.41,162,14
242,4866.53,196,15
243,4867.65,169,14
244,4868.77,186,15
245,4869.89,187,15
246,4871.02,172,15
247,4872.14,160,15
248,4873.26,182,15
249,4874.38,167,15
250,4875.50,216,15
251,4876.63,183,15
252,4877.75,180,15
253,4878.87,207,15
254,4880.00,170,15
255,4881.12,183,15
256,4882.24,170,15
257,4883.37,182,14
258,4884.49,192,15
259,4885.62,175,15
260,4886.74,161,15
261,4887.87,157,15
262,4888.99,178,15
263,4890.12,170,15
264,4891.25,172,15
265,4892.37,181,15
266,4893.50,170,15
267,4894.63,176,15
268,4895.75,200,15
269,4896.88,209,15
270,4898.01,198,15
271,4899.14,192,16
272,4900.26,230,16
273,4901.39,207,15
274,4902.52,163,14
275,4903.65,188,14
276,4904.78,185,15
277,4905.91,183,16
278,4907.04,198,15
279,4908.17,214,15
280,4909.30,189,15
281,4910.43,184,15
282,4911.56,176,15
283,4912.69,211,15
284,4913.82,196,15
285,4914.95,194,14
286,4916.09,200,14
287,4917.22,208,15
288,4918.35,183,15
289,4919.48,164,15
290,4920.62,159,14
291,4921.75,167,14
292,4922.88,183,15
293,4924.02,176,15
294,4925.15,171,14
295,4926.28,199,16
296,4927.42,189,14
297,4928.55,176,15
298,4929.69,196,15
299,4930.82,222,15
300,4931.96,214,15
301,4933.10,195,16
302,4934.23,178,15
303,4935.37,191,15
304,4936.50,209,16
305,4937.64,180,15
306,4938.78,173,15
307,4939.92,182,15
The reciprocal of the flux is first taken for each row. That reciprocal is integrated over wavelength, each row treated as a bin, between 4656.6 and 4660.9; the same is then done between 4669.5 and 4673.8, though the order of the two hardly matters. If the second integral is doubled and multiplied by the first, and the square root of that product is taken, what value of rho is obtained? 0.0316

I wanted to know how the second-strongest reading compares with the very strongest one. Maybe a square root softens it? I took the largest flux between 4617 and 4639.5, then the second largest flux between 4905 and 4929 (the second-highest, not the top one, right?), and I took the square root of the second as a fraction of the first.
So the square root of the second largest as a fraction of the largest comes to 0.98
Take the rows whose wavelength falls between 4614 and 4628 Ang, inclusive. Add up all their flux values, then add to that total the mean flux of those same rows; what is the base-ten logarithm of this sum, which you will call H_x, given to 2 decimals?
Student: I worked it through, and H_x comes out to 3.45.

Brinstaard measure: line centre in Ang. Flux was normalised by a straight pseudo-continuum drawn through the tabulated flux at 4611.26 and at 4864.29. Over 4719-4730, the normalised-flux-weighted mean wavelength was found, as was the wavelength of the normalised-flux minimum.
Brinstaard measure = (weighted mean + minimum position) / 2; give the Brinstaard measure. 4726.5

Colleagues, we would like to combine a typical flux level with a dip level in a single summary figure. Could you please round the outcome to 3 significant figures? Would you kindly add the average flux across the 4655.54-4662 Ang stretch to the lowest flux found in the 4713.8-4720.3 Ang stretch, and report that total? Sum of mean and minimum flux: 388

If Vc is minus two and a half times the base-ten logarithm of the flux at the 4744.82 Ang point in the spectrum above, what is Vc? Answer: -5.71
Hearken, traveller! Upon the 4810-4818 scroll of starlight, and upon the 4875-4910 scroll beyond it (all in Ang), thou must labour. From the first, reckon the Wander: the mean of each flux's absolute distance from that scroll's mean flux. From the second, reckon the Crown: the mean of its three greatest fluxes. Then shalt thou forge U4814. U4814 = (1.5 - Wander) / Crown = -0.023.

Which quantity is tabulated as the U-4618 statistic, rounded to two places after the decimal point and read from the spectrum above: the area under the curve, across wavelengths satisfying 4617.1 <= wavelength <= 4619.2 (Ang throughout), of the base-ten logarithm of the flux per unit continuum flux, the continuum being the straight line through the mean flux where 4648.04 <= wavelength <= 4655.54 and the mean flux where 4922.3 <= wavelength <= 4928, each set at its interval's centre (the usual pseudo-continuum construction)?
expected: 0.09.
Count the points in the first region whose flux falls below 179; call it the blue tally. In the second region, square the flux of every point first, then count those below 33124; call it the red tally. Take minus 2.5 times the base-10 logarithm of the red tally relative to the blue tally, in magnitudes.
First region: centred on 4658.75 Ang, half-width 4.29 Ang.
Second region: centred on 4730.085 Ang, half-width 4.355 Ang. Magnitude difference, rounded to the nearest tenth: -1.2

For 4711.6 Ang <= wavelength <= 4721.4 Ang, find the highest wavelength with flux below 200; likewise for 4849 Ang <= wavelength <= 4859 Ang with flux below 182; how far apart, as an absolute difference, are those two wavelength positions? 138.9 Ang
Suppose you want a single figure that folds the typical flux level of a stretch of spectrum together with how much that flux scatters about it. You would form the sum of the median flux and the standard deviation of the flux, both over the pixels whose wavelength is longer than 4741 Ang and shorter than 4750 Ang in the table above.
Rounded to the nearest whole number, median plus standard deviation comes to 208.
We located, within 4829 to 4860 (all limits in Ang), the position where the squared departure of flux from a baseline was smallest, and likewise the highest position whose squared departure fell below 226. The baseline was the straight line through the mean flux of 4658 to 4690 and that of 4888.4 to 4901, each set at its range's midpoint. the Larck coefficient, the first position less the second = -19.0 Ang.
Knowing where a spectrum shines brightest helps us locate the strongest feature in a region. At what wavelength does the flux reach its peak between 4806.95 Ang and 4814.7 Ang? 4808.61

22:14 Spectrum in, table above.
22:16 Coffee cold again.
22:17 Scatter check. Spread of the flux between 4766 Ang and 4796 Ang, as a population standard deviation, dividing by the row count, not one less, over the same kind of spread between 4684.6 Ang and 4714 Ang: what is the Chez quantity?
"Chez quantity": 1.84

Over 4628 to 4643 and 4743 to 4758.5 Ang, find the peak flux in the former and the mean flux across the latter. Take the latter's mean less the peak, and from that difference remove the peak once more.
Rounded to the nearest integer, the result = -207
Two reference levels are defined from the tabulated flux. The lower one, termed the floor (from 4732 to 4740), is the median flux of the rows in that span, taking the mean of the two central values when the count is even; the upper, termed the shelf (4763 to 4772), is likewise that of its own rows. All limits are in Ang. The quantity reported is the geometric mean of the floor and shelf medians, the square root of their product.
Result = 186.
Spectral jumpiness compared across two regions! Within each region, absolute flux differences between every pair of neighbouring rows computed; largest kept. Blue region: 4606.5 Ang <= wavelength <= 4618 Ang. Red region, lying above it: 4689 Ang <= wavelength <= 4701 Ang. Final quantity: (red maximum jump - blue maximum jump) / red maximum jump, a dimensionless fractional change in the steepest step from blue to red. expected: 0.0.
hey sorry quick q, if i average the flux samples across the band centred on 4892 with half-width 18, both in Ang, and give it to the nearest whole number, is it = 186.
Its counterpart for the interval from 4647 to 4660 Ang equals 184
